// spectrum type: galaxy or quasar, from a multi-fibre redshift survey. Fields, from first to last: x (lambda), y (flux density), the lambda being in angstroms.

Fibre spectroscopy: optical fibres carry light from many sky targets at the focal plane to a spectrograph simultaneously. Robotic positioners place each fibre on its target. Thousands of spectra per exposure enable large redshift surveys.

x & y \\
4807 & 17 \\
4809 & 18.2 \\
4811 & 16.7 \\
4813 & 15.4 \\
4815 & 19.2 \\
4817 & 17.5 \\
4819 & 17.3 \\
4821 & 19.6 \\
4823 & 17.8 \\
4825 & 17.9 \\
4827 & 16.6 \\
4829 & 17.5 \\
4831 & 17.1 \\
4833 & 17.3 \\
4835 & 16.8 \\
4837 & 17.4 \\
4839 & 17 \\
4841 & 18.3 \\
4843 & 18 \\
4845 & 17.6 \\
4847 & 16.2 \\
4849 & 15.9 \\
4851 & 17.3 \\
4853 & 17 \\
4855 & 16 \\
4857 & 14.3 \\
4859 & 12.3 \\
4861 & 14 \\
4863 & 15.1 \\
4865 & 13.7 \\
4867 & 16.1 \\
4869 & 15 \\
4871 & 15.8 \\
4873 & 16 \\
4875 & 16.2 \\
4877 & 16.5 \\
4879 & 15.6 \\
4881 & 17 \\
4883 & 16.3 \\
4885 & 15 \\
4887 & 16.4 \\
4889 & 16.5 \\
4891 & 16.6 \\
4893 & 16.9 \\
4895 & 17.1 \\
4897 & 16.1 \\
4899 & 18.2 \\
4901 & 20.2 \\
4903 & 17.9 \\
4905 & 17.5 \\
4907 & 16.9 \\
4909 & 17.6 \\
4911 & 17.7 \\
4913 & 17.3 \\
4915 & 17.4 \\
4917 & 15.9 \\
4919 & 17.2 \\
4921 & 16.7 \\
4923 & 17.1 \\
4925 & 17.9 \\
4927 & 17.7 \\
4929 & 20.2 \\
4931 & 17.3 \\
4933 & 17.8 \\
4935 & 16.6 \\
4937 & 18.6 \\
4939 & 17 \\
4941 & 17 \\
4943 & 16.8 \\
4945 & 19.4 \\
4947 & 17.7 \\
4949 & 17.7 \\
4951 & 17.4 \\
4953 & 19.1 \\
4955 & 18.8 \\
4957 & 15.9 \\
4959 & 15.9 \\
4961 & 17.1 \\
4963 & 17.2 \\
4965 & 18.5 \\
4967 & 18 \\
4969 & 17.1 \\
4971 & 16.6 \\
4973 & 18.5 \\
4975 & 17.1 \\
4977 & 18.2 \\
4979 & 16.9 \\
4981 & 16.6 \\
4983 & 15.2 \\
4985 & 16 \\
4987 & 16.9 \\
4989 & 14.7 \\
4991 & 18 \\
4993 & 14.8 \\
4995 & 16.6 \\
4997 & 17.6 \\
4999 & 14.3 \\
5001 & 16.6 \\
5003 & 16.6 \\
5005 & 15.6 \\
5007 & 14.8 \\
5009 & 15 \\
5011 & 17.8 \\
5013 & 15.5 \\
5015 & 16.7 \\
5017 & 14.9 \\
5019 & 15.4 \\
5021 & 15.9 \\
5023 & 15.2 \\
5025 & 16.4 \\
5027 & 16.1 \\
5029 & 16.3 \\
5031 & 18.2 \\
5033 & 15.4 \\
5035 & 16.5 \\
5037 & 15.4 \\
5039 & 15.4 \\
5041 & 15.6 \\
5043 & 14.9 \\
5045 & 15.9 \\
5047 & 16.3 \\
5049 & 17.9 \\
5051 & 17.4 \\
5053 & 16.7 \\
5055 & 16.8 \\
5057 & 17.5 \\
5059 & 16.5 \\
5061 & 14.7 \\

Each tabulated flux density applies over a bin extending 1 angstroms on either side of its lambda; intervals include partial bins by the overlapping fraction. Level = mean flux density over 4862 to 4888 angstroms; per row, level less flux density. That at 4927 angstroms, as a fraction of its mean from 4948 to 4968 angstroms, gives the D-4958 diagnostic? 1.1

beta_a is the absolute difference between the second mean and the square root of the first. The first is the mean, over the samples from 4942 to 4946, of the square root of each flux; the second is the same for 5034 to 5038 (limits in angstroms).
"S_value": 1.93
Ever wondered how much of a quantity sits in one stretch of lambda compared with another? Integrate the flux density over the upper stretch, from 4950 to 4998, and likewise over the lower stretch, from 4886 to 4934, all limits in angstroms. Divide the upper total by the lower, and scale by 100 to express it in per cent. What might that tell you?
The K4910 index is 98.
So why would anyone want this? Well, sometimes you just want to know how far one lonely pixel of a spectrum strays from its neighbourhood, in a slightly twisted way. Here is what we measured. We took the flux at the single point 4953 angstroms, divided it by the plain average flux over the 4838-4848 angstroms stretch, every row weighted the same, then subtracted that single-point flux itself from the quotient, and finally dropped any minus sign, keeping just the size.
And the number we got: 18.0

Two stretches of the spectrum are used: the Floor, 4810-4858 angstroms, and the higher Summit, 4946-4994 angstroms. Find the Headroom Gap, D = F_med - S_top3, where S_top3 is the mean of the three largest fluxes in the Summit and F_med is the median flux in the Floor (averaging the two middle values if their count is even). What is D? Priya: -1.5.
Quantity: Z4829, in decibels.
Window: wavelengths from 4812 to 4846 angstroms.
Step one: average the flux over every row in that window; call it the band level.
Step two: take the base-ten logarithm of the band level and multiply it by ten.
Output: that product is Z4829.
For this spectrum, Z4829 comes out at 12.4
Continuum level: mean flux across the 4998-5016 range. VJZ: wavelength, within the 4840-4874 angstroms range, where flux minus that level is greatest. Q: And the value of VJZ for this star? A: 4841 angstroms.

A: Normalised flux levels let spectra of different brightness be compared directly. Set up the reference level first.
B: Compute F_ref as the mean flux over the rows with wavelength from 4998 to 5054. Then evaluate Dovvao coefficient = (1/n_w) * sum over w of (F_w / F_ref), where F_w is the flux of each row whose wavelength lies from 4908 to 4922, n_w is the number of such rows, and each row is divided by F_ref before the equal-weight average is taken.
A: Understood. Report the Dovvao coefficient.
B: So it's 1.07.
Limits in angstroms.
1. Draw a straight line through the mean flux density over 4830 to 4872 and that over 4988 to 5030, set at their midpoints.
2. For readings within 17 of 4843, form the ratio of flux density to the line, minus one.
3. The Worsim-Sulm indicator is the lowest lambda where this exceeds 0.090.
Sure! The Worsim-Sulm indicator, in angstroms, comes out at 4841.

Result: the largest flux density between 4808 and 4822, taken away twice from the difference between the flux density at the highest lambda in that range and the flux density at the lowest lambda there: -37.8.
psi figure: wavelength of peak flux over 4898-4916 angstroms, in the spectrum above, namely 4901 angstroms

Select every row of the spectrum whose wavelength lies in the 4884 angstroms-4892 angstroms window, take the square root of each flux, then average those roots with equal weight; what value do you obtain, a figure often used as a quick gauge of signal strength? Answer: 4.01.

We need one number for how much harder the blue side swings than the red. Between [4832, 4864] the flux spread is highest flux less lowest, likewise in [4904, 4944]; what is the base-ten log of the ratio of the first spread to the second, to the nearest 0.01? 0.14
